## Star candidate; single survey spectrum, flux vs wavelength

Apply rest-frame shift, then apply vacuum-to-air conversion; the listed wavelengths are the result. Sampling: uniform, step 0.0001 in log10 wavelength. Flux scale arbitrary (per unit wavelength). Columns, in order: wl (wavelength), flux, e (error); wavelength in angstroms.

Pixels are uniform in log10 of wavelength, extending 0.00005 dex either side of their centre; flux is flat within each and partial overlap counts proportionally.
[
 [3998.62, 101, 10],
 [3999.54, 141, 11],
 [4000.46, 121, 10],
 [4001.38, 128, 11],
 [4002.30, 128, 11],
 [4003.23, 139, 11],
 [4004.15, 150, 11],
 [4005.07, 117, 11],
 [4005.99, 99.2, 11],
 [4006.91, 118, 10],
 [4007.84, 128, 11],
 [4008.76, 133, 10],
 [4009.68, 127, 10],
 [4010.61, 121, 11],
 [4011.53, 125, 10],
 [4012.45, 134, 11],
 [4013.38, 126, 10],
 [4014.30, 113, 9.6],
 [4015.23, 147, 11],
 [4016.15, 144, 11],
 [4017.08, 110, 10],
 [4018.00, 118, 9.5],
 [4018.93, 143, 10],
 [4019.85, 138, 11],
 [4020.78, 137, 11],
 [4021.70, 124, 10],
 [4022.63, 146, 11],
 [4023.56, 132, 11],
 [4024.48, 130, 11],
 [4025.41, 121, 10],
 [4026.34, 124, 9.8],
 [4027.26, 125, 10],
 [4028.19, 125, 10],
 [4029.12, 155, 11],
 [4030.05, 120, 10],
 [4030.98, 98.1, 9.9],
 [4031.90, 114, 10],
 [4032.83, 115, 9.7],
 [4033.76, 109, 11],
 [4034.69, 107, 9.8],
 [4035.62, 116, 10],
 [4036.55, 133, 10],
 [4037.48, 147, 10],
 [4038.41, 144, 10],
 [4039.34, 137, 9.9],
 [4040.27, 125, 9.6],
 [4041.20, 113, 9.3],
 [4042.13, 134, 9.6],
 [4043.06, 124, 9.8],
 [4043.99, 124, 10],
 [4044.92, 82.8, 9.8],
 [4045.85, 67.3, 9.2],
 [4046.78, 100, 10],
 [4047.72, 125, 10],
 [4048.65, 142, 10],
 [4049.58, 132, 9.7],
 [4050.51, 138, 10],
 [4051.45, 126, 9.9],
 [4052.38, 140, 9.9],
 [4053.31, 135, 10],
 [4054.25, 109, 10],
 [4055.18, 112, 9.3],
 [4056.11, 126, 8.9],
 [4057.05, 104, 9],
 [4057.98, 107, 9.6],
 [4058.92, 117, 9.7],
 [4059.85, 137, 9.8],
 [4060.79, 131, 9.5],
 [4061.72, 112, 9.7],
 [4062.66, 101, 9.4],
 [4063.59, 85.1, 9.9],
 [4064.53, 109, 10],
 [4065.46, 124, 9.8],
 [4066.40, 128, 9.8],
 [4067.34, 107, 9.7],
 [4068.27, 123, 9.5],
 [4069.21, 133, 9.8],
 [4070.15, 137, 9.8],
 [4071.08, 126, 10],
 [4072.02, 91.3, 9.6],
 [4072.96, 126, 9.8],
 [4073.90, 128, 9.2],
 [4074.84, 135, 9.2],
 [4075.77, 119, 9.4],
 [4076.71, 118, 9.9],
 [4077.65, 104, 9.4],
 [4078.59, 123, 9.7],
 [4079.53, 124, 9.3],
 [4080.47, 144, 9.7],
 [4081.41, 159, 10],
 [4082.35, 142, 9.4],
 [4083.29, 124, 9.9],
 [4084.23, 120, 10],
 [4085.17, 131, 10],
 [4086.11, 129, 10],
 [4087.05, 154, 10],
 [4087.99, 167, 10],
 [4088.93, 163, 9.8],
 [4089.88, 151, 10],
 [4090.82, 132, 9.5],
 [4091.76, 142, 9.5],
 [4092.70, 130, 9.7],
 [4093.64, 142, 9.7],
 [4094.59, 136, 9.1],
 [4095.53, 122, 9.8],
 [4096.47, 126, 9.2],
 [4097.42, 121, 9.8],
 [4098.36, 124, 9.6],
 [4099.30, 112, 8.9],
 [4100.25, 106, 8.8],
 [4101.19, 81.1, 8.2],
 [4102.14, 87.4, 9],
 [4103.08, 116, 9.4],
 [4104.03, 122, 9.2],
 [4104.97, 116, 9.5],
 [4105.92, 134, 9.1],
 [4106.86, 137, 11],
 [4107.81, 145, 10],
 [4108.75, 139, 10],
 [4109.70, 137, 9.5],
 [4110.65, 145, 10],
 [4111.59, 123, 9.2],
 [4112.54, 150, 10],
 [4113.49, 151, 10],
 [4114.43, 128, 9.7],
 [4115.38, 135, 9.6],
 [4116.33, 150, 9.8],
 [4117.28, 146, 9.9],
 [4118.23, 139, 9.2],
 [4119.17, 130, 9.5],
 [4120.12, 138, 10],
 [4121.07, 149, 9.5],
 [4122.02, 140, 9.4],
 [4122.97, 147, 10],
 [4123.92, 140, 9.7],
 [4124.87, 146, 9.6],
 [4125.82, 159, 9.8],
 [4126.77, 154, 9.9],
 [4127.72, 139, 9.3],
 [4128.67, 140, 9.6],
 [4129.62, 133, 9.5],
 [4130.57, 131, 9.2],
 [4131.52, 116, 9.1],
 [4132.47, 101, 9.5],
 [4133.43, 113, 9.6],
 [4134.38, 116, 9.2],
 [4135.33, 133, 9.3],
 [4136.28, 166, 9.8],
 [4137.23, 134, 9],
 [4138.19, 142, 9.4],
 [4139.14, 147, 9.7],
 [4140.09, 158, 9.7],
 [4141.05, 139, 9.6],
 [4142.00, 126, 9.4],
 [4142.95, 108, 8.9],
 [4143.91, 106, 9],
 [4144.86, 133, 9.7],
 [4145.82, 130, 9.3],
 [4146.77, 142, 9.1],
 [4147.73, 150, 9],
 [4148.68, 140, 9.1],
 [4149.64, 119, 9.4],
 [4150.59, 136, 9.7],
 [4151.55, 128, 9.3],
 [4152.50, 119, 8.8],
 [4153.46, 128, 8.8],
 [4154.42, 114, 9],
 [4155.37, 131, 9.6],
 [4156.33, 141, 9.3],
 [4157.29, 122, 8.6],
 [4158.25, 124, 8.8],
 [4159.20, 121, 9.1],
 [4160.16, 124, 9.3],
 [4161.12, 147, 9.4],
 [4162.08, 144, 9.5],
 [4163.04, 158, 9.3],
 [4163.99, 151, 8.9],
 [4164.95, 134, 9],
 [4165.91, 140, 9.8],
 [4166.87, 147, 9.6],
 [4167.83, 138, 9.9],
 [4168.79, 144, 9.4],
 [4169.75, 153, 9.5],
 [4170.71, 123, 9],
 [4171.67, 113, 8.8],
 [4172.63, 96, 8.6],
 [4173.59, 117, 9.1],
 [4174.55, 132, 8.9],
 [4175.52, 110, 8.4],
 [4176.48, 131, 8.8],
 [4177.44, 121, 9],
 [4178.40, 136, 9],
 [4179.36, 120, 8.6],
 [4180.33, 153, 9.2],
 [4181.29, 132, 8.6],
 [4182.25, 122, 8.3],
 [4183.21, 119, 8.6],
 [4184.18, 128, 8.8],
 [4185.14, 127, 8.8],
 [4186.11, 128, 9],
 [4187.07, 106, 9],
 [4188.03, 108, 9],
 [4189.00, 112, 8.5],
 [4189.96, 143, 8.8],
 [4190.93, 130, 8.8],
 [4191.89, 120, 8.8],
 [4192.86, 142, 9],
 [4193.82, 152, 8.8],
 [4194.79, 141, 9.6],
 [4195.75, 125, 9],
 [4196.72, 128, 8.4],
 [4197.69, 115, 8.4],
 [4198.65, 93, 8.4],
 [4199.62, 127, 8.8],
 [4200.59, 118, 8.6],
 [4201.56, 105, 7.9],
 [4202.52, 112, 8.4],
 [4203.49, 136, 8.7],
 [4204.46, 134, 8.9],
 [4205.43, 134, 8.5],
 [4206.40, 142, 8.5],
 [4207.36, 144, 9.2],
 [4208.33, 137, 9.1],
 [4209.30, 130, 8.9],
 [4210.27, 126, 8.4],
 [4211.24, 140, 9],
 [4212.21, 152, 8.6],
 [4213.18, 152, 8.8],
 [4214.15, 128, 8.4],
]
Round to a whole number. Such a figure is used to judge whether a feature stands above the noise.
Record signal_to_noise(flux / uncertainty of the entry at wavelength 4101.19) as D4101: 10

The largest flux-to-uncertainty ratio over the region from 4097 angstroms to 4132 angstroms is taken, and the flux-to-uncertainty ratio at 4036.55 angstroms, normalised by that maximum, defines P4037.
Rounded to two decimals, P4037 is 0.82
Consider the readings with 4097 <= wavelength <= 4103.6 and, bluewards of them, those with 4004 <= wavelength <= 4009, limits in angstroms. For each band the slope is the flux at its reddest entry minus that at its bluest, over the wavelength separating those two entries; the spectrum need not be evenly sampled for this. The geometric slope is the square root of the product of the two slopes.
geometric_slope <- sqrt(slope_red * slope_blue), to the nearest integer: 2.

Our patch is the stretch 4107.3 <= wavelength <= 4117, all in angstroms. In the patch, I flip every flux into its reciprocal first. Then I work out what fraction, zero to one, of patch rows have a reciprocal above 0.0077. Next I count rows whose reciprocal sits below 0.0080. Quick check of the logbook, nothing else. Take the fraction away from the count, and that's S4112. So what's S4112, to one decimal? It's 8.8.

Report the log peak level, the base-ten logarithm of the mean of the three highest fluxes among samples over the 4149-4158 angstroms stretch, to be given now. 2.13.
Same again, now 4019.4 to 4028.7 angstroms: 2.15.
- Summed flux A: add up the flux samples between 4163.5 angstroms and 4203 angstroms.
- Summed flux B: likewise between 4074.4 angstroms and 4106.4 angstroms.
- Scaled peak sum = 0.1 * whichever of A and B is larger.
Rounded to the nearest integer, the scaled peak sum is 519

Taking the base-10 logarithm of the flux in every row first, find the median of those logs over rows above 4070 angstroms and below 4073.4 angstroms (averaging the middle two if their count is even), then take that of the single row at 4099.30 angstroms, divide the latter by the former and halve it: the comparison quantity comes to 0.488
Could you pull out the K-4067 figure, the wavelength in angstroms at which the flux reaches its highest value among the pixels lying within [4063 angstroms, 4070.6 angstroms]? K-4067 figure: 4070.15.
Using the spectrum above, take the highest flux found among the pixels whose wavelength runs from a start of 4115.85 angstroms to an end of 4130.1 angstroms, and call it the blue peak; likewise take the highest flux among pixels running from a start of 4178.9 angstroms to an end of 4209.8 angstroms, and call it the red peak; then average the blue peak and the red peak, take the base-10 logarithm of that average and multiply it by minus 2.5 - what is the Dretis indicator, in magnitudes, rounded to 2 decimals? -5.48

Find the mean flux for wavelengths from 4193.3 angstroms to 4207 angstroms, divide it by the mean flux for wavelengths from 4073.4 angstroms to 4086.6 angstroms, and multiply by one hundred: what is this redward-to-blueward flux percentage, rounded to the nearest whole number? 98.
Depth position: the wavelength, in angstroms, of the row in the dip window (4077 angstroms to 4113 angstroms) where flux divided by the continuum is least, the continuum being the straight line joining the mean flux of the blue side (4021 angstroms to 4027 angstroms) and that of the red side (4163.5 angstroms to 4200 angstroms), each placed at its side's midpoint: 4101.19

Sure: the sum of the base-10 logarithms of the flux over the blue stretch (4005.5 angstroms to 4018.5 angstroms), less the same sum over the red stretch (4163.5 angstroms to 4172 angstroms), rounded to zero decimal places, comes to 10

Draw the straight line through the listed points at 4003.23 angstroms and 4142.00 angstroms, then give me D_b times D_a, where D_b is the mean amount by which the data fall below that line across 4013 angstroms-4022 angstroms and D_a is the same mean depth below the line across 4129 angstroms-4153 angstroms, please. -35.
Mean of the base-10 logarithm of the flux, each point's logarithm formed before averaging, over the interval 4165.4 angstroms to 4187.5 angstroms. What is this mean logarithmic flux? 2.103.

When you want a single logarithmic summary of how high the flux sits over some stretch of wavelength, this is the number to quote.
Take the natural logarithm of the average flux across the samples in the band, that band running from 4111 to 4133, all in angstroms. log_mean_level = 4.93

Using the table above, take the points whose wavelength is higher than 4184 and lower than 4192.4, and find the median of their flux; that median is 127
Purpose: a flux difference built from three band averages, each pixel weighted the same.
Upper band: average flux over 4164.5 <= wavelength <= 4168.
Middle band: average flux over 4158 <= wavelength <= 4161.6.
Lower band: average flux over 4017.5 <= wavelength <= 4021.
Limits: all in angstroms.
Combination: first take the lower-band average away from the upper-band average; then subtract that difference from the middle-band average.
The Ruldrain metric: 123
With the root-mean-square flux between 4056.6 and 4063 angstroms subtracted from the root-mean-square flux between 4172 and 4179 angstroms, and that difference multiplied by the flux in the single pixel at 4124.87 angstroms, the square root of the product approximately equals 27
